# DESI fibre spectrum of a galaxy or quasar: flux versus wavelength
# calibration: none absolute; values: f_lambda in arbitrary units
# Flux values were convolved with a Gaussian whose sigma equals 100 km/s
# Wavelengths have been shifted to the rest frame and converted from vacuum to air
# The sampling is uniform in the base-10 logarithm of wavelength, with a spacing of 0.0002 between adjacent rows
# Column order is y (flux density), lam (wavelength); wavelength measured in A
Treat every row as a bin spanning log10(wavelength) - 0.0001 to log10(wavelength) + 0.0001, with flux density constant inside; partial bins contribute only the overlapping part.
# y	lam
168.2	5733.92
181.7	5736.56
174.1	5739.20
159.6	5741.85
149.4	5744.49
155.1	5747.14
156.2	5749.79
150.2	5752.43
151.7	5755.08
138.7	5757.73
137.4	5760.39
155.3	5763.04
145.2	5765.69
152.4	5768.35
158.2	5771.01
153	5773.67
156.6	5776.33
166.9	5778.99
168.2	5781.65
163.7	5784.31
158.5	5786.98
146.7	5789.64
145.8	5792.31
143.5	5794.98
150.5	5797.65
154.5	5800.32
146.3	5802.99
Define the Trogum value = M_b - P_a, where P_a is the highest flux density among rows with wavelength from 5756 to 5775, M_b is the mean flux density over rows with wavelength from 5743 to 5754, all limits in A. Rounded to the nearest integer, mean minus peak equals -5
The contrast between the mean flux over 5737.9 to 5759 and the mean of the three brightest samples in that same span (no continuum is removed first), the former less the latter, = -8.9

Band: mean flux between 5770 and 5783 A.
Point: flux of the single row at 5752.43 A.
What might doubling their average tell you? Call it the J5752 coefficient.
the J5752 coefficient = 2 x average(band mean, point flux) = 311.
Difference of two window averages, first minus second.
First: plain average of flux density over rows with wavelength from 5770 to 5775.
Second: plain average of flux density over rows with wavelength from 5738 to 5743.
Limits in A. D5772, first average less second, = -11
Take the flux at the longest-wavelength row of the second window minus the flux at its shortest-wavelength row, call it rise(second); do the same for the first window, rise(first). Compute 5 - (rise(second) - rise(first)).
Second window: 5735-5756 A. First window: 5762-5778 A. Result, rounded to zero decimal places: 36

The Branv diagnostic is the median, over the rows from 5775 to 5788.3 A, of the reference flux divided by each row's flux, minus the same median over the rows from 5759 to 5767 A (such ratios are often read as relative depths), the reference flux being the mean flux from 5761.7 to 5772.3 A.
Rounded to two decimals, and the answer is -0.12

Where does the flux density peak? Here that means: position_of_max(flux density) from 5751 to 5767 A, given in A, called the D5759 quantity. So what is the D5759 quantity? 5763.04 A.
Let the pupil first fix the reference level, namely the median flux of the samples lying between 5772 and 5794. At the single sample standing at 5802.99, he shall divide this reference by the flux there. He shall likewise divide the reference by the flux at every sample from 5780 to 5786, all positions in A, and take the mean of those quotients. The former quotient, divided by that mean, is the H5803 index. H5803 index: 1.13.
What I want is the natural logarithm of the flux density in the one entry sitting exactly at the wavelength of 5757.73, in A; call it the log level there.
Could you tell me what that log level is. 4.93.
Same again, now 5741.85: 5.07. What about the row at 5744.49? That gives 5.01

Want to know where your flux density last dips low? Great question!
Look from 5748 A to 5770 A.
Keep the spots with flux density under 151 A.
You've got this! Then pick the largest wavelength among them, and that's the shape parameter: 5765.69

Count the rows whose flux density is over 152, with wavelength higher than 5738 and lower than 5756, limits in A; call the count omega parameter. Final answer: 4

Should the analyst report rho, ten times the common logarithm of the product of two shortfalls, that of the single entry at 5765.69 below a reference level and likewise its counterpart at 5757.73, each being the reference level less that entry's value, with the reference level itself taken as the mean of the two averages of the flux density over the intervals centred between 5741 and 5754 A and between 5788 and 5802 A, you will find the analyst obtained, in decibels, 19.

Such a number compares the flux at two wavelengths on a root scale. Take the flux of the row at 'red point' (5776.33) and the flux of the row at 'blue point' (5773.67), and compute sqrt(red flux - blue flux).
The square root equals 1.9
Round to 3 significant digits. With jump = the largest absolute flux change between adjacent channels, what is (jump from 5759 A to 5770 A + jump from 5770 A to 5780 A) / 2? 14.1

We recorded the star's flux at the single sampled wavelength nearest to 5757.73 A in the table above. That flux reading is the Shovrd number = 138.7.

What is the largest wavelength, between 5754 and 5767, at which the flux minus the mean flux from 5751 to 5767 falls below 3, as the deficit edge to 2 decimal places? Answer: 5765.69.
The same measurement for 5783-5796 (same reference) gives 5794.98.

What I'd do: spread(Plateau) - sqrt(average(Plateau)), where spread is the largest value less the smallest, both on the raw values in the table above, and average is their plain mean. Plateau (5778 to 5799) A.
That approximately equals 12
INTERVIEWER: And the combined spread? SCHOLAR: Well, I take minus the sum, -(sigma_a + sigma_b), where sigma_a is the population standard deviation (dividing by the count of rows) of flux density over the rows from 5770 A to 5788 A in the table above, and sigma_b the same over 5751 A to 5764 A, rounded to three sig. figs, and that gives -12.5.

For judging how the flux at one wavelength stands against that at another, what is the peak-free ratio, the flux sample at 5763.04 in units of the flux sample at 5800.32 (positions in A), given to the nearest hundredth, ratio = 1.01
